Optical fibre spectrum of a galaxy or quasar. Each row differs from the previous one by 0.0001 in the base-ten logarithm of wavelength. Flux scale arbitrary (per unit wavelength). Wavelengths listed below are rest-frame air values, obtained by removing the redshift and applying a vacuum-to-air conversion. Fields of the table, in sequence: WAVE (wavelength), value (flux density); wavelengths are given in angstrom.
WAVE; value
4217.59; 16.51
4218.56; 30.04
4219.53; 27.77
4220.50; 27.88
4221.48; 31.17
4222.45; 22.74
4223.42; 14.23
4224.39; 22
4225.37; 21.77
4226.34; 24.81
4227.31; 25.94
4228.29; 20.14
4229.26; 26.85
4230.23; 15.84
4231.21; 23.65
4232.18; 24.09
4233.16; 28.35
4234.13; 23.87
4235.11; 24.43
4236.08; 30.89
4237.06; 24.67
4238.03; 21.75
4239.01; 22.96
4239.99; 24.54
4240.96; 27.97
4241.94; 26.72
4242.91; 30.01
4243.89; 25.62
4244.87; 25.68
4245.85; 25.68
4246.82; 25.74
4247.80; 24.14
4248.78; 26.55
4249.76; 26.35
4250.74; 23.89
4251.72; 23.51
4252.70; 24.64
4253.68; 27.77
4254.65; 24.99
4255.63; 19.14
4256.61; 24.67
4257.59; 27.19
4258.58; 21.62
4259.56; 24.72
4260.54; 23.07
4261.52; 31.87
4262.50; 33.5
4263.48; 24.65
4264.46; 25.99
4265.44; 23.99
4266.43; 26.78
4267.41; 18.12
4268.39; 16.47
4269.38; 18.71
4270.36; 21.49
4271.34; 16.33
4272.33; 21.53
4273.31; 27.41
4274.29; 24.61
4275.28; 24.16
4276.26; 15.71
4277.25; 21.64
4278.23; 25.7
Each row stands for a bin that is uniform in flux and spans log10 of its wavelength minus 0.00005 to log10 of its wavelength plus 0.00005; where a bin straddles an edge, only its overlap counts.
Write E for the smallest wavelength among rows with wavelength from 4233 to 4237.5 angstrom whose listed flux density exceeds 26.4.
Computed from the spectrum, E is 4233.16 angstrom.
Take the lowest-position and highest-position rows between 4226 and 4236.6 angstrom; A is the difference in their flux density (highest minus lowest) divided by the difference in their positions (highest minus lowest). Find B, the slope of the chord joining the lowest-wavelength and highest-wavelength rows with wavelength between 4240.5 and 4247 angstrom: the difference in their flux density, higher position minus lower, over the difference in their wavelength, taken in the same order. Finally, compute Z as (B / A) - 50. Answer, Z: -50.6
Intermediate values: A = 0.6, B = -0.4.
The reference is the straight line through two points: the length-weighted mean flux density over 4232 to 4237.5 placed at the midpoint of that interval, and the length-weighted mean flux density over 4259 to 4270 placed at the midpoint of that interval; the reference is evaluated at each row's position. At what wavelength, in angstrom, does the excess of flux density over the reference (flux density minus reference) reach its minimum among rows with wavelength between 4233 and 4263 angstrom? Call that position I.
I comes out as 4255.63 angstrom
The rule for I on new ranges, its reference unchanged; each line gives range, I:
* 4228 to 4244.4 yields 4230.23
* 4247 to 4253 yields 4251.72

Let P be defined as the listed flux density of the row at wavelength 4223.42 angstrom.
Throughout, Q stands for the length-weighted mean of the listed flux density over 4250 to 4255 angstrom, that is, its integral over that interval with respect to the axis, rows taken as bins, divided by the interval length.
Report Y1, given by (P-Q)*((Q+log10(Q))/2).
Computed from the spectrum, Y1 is -143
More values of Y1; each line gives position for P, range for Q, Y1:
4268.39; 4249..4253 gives -107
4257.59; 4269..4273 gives 77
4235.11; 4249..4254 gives -10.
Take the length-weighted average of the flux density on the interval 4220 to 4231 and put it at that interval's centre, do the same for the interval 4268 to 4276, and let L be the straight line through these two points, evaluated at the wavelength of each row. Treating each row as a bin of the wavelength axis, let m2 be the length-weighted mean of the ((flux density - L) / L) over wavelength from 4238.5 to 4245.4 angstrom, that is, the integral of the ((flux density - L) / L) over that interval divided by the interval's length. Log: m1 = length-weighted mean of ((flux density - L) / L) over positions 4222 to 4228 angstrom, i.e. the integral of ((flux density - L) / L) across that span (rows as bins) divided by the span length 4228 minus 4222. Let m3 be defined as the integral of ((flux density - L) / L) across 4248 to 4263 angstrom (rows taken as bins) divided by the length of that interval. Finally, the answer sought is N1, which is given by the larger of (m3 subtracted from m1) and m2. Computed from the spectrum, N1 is 0.17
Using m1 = -0.05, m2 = 0.17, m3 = 0.168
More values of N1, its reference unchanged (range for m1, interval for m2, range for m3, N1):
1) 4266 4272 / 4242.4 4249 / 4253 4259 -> 0.18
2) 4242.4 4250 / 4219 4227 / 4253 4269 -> 0.04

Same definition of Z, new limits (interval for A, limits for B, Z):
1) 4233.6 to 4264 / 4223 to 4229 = -4.3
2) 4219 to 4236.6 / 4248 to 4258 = -49.6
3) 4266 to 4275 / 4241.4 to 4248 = -48.4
